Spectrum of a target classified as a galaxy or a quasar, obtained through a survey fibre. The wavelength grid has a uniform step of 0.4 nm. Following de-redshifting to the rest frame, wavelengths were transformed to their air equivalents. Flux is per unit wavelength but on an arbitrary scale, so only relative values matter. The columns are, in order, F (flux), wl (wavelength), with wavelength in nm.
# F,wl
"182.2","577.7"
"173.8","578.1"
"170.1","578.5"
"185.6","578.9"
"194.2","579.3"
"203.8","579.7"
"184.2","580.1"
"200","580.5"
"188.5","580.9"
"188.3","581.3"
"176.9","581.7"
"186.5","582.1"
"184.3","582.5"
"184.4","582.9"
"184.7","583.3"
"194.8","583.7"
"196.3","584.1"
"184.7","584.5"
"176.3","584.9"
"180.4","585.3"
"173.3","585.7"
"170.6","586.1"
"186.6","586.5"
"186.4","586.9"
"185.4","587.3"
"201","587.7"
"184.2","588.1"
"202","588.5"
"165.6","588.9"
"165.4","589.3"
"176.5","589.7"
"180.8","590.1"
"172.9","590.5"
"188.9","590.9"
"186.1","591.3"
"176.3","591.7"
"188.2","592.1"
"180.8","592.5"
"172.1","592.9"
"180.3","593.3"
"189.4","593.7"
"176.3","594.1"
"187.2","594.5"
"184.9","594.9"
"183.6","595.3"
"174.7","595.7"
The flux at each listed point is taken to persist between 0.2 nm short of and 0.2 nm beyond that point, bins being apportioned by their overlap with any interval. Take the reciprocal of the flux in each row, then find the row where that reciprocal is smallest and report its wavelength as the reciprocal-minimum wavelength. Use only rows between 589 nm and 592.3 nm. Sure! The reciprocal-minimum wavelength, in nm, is 590.9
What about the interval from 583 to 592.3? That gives 588.5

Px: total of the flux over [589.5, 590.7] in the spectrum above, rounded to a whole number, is 530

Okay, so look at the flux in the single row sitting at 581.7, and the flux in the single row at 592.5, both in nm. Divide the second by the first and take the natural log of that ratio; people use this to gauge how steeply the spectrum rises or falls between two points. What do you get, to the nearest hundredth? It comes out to 0.02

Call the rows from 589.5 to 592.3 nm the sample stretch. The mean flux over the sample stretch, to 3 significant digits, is 181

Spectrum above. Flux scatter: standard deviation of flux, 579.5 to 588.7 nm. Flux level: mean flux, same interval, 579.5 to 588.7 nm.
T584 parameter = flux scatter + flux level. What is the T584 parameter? 196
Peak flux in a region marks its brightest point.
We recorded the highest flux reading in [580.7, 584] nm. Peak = 194.8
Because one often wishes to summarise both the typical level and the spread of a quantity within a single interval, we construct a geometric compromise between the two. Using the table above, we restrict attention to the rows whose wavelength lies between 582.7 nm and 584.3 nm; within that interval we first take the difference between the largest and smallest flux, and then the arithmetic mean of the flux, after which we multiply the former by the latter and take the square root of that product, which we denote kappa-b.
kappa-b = 48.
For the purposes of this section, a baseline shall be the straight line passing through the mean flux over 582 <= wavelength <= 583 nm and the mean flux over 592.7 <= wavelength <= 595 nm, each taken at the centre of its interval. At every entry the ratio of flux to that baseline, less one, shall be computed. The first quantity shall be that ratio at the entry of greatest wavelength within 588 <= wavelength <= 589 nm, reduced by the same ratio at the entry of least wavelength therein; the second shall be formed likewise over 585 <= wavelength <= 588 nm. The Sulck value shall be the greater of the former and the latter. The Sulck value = 0.116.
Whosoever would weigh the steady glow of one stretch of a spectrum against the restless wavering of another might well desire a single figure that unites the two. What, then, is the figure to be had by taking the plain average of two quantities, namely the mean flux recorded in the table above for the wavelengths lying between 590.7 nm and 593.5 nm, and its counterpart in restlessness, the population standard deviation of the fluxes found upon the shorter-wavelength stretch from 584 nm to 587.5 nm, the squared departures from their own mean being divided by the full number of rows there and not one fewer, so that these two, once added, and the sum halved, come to 94.6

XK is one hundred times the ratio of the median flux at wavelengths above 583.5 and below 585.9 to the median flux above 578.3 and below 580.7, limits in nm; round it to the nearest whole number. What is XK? 96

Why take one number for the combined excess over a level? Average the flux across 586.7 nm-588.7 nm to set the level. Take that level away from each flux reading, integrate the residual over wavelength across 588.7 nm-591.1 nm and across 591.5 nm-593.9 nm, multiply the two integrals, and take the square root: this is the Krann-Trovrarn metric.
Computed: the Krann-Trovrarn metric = 32.0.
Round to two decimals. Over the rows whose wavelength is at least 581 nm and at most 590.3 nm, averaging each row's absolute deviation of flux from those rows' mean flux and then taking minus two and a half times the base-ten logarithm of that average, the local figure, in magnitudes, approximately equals -2.16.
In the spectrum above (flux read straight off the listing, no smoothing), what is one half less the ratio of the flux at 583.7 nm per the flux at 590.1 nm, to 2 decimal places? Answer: -0.58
